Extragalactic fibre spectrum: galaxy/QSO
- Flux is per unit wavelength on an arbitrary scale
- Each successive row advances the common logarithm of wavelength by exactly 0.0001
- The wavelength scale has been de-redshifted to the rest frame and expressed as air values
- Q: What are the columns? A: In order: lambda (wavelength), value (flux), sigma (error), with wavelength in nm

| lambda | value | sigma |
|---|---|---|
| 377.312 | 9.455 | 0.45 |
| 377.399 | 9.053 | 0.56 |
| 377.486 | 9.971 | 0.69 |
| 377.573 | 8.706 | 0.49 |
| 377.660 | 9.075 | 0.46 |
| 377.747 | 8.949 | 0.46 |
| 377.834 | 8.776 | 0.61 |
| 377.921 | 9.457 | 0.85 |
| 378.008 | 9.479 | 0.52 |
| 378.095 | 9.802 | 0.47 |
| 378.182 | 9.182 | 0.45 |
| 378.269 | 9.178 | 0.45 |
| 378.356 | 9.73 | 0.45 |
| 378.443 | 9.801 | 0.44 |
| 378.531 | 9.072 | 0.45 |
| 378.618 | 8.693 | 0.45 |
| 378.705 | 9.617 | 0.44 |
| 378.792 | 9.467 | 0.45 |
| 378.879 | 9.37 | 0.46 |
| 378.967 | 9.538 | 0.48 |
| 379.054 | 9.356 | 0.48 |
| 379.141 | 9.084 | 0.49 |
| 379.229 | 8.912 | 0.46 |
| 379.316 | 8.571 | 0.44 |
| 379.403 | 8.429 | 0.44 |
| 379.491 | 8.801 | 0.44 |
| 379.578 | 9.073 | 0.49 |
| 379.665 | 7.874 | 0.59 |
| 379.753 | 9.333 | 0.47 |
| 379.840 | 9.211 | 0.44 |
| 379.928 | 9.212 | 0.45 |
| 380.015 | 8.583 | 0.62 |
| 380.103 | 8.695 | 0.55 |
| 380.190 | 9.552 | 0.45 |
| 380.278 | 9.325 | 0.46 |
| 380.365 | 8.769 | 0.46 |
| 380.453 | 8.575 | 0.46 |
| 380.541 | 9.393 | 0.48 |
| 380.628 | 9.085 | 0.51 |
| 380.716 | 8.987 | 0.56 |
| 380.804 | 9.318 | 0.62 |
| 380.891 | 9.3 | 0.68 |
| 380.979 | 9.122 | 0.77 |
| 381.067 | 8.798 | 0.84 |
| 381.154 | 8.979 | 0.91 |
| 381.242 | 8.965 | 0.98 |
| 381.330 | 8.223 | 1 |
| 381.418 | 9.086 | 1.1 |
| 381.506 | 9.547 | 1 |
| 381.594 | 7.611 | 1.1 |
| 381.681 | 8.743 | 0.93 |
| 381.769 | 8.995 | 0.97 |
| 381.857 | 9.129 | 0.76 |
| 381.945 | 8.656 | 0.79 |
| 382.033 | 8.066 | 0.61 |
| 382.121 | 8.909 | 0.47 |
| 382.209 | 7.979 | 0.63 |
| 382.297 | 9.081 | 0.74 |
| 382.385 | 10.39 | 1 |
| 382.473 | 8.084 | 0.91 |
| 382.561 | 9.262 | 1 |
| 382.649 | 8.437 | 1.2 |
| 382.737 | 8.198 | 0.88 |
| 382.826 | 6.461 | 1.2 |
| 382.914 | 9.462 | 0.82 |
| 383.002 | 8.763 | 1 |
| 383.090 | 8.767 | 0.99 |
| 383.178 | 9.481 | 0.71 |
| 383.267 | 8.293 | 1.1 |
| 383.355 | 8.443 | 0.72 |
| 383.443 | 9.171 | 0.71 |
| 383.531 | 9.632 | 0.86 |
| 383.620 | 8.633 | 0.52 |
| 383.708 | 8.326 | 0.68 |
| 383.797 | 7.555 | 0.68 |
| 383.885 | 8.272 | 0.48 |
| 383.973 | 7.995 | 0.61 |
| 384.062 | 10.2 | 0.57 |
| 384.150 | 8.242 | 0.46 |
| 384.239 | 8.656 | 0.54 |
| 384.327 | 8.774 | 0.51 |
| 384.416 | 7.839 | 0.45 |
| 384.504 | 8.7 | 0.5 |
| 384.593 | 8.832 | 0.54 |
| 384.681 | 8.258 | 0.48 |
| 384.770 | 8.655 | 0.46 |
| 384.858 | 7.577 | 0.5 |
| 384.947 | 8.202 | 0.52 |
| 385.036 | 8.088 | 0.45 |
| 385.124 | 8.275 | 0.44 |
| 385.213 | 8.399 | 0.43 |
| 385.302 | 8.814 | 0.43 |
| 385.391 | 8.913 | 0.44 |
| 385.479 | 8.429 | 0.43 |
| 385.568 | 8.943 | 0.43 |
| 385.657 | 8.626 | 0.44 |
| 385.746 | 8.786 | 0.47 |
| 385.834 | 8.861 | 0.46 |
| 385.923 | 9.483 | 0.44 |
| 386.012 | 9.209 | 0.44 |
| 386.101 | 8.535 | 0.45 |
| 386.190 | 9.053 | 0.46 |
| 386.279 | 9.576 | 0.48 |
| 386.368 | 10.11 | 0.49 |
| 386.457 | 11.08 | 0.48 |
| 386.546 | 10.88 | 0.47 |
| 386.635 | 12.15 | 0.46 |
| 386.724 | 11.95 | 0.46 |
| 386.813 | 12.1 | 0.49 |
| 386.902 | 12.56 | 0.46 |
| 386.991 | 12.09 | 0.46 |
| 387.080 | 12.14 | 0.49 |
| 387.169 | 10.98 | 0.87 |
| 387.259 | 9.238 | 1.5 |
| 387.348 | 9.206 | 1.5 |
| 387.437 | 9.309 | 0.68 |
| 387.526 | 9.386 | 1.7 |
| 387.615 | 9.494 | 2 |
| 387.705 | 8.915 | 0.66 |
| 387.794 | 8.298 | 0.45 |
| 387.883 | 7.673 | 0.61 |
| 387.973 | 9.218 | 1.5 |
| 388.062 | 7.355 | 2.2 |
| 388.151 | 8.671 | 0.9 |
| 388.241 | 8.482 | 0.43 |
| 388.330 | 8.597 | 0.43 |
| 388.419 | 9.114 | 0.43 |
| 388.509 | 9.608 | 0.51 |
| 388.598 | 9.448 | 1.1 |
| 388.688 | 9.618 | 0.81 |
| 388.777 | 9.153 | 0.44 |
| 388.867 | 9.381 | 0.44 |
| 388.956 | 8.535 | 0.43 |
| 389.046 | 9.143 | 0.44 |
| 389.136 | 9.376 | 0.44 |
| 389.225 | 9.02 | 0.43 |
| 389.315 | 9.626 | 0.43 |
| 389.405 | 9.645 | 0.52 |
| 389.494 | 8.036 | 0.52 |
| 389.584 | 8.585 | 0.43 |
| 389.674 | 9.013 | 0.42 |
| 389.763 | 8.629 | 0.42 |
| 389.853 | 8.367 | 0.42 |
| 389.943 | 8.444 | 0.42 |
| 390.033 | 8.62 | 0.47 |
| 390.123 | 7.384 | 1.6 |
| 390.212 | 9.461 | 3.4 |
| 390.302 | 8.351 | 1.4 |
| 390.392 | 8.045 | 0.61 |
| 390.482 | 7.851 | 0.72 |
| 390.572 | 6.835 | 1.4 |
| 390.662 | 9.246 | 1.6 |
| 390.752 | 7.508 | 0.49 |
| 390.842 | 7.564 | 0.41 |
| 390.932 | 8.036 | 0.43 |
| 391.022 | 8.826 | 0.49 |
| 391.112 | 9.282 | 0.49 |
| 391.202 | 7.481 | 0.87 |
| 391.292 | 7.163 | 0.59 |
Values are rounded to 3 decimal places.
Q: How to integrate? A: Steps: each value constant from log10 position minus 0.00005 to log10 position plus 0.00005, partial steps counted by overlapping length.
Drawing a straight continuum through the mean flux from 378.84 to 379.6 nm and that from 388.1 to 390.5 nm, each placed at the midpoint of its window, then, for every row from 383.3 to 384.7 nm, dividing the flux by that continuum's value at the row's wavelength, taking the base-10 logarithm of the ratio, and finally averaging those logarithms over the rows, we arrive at -0.017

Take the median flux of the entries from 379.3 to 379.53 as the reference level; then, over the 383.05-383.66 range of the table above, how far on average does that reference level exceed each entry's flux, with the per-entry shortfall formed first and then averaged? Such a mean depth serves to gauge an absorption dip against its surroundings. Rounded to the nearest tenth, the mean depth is -0.3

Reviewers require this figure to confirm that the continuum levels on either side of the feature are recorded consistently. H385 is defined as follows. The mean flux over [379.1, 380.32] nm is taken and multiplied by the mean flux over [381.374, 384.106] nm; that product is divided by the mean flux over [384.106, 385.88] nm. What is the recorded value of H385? 9.1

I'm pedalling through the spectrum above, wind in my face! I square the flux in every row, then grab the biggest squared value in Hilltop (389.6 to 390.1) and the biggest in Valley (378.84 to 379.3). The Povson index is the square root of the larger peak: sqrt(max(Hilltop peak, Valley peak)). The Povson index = 9.5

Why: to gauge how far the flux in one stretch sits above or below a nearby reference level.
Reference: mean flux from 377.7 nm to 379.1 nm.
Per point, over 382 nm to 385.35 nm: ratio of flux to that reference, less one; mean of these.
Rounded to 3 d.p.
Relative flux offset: -0.084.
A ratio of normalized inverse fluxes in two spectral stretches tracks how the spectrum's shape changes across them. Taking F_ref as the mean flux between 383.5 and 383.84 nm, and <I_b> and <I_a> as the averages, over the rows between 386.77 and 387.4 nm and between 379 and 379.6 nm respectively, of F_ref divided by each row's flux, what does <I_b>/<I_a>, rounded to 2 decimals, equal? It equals 0.81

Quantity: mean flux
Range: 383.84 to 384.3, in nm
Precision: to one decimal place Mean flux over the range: 8.7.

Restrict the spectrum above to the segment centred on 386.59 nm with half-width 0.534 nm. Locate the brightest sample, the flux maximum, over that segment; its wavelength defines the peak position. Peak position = 386.902 nm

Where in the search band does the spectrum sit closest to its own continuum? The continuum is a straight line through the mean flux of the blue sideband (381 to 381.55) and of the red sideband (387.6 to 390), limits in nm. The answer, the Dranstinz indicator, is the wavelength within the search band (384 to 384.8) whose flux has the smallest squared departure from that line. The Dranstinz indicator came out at 384.593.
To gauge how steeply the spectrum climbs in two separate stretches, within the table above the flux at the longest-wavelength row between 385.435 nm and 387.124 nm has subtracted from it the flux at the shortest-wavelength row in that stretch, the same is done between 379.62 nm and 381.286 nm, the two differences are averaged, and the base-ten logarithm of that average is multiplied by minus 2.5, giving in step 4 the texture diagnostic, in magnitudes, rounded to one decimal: -1.0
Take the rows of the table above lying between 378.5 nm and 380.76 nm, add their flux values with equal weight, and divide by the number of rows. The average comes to 9.02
